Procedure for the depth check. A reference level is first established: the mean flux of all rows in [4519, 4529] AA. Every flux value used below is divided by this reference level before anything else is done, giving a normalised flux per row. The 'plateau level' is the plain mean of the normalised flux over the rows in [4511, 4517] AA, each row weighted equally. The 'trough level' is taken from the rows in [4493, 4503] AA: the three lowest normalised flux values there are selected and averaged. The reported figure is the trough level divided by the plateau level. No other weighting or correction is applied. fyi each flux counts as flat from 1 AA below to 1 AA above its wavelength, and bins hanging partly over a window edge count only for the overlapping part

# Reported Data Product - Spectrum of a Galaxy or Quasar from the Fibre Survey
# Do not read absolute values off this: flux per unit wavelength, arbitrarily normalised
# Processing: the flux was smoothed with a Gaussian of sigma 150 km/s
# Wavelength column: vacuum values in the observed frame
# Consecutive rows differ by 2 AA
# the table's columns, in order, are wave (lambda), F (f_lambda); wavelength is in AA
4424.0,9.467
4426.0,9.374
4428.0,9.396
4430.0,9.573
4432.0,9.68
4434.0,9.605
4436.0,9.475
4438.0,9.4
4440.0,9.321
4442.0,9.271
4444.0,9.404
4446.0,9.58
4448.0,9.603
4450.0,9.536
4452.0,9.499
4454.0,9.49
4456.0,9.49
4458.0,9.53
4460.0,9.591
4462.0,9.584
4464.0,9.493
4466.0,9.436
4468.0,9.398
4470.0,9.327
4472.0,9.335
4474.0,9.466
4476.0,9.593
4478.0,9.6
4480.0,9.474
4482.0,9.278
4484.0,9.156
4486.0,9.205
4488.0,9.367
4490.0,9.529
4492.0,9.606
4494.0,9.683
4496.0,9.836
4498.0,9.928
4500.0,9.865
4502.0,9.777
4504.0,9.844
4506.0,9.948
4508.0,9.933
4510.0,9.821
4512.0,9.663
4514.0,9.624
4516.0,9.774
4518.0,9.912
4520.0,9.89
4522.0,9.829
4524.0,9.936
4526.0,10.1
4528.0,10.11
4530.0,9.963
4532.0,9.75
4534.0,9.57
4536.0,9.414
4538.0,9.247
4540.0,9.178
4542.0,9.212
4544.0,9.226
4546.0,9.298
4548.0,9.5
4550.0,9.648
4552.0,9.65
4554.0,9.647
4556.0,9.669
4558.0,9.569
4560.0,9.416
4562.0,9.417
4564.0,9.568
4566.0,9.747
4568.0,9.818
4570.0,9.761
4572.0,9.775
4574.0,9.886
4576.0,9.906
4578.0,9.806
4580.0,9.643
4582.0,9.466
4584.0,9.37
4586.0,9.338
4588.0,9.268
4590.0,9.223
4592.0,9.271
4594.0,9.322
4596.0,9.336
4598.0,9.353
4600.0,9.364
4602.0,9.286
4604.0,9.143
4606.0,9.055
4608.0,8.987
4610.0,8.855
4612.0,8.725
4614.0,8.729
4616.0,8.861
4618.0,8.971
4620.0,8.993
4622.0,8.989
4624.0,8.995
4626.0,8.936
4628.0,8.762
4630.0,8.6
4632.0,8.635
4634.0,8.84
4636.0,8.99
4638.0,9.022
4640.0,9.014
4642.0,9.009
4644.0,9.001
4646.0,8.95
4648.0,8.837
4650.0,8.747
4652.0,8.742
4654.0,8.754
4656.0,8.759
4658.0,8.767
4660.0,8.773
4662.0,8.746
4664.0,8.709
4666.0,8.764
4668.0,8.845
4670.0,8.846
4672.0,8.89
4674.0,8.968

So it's 1.01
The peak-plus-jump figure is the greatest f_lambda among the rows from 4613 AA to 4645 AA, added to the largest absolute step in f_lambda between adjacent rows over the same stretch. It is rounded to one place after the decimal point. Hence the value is 9.2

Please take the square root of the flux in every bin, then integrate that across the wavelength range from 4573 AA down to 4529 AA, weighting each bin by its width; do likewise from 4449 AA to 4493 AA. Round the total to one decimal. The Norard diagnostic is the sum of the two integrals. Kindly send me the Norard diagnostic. 271.2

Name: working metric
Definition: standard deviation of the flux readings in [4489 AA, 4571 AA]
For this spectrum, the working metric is 0.24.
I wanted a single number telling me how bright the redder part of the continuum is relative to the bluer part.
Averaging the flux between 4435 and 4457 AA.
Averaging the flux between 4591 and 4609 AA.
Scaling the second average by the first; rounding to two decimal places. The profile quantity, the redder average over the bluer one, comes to 0.98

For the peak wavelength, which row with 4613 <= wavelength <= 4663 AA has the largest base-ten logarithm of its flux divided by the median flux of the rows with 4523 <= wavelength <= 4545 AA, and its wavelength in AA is 4638.0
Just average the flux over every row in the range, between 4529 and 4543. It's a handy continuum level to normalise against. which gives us 9.5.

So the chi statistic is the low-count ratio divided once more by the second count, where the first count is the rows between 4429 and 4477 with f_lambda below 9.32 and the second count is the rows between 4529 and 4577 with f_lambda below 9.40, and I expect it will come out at 0.040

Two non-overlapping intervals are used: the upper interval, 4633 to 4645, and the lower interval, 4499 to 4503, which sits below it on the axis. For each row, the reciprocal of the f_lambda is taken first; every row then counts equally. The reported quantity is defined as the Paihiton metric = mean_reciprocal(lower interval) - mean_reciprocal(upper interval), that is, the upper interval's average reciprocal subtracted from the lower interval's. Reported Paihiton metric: -0.0095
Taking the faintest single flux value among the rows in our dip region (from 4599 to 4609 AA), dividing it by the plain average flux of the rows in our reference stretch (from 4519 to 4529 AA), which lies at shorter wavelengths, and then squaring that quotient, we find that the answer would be 0.81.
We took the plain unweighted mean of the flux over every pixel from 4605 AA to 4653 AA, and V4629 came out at 8.89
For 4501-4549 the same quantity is 9.69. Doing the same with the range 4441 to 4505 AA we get 9.52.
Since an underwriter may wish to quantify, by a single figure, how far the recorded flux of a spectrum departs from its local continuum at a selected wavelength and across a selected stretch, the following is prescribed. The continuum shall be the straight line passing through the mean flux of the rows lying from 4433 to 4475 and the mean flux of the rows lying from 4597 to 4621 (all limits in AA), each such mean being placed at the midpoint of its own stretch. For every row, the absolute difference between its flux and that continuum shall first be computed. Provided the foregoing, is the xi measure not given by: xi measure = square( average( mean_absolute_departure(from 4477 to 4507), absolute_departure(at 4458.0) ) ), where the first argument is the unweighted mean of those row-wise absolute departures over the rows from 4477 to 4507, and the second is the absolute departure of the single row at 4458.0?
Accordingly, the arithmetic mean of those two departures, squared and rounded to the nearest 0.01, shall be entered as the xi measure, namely 0.04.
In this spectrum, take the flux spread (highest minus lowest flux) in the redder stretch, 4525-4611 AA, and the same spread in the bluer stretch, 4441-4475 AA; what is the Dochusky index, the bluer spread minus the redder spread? -0.92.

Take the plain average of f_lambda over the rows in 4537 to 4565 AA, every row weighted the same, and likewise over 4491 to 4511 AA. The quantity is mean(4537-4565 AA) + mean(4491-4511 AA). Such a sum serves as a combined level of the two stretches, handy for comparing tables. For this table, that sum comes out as 19.3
